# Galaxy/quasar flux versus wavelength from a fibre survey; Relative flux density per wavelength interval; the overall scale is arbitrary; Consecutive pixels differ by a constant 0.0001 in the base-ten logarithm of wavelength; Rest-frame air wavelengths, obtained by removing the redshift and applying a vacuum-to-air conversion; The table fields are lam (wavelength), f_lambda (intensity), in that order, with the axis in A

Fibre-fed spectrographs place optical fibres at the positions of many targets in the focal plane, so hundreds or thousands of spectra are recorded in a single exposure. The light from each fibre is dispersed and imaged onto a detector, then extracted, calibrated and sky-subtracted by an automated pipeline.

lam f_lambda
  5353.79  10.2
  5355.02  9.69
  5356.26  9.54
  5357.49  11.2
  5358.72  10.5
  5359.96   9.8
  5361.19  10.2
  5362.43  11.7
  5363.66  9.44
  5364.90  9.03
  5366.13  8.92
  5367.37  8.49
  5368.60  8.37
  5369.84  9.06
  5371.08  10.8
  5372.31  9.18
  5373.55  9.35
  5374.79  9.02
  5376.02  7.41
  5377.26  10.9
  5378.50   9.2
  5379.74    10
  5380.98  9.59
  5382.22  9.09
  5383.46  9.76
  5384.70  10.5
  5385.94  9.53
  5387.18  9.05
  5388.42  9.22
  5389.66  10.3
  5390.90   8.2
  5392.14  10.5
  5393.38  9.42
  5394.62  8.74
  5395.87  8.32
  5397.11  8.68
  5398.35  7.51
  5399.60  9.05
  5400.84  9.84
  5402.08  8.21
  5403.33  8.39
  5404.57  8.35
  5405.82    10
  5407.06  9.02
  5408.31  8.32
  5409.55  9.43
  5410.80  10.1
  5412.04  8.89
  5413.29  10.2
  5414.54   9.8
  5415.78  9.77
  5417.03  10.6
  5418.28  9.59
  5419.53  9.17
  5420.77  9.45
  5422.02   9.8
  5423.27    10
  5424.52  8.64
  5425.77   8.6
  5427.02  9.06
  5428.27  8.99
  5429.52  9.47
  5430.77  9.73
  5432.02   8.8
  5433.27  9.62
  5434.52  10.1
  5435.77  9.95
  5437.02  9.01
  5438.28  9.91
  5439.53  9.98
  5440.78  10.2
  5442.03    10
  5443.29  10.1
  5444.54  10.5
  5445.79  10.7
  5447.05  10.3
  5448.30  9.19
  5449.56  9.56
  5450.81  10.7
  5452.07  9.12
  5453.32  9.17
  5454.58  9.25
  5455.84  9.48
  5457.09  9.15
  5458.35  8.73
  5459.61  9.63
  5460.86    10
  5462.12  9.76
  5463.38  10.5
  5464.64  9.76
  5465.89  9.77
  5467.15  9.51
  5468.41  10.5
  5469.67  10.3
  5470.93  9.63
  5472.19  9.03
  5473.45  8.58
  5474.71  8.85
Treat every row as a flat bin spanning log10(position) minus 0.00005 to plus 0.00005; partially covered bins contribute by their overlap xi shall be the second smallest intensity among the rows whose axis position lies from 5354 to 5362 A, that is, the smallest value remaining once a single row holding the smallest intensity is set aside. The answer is 9.69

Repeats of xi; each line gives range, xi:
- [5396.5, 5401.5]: 8.68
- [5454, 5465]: 9.15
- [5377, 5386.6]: 9.2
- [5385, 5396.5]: 8.32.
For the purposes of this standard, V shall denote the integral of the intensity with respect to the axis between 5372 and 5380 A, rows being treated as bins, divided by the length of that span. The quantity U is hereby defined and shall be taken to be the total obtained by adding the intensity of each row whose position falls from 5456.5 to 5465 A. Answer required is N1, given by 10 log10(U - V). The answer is 17.7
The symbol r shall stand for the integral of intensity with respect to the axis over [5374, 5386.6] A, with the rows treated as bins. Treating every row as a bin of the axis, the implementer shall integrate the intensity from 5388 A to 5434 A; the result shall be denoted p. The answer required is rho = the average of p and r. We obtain 272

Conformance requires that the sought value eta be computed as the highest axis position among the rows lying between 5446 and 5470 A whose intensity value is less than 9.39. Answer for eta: 5458.35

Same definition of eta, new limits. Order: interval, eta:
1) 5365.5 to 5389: 5388.42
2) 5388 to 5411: 5408.31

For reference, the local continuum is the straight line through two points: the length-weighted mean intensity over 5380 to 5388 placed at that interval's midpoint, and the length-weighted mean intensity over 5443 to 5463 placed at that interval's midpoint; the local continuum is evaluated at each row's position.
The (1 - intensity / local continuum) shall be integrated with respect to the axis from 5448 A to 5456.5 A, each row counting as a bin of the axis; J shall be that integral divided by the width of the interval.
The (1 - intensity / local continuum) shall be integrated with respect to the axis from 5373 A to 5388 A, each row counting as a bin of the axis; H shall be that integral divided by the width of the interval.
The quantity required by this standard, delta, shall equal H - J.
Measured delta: -0.01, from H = 0.015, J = 0.021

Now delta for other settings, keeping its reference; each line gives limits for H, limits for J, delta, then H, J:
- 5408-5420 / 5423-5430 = -0.06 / 0.002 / 0.061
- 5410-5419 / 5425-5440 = -0.05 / -0.020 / 0.026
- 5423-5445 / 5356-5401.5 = 0.00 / 0.010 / 0.015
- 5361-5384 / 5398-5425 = -0.02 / 0.015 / 0.035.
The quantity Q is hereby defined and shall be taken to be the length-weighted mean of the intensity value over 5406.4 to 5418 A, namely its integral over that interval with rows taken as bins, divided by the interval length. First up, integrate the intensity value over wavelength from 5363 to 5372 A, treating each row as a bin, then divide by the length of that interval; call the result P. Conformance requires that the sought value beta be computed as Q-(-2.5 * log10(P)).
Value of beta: 12.0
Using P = 9.18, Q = 9.6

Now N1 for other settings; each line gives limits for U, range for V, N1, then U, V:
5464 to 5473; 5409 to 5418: 17.7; 68.5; 9.82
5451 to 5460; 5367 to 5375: 17.4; 64.5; 9.21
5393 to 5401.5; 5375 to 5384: 17.2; 61.6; 9.40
